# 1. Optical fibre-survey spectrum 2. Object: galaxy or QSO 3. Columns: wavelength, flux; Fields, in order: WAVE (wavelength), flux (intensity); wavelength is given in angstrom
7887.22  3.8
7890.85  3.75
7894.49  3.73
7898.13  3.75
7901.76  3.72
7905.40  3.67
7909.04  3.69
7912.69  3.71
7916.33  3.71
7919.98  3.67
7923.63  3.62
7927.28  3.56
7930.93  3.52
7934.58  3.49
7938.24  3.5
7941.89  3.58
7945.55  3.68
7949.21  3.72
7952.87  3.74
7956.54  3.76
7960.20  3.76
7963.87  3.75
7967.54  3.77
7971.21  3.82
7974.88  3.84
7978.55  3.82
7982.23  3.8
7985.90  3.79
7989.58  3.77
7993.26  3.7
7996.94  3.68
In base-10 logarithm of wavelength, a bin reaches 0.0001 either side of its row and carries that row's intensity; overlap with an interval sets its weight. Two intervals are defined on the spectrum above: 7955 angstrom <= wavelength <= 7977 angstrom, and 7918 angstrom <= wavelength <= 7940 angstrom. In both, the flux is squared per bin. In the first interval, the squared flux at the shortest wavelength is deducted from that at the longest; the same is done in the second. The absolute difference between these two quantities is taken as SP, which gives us 1.83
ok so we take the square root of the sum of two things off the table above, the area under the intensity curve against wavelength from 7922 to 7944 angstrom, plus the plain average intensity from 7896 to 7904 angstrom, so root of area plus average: 9.0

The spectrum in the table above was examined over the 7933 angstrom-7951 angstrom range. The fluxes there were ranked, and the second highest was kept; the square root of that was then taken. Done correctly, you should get 1.92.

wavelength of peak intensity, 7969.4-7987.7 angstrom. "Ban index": 7974.88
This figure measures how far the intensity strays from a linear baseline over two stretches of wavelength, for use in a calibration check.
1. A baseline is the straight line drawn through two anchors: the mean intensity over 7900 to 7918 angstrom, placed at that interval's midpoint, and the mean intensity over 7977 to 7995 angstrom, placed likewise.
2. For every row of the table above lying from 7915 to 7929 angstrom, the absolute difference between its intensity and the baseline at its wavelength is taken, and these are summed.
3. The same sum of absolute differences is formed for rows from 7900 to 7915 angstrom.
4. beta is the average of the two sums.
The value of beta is 0.183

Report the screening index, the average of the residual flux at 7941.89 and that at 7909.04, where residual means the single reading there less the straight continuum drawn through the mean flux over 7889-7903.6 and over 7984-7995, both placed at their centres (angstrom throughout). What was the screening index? -0.11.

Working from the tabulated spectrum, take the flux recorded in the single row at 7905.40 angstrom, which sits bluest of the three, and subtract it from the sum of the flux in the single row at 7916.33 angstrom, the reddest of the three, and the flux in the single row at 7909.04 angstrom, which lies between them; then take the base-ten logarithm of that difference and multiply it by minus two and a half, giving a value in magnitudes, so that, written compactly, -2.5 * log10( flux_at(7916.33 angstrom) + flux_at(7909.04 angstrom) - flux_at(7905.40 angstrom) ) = -1.43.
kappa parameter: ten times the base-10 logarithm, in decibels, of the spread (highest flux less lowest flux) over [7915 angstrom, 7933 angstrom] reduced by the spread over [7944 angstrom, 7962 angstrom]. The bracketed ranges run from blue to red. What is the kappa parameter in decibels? -9.6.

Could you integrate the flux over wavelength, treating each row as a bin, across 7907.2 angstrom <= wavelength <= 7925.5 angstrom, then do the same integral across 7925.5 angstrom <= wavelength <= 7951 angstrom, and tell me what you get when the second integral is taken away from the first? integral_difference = -24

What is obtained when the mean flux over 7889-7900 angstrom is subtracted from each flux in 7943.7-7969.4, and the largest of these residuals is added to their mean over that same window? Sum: 0.02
